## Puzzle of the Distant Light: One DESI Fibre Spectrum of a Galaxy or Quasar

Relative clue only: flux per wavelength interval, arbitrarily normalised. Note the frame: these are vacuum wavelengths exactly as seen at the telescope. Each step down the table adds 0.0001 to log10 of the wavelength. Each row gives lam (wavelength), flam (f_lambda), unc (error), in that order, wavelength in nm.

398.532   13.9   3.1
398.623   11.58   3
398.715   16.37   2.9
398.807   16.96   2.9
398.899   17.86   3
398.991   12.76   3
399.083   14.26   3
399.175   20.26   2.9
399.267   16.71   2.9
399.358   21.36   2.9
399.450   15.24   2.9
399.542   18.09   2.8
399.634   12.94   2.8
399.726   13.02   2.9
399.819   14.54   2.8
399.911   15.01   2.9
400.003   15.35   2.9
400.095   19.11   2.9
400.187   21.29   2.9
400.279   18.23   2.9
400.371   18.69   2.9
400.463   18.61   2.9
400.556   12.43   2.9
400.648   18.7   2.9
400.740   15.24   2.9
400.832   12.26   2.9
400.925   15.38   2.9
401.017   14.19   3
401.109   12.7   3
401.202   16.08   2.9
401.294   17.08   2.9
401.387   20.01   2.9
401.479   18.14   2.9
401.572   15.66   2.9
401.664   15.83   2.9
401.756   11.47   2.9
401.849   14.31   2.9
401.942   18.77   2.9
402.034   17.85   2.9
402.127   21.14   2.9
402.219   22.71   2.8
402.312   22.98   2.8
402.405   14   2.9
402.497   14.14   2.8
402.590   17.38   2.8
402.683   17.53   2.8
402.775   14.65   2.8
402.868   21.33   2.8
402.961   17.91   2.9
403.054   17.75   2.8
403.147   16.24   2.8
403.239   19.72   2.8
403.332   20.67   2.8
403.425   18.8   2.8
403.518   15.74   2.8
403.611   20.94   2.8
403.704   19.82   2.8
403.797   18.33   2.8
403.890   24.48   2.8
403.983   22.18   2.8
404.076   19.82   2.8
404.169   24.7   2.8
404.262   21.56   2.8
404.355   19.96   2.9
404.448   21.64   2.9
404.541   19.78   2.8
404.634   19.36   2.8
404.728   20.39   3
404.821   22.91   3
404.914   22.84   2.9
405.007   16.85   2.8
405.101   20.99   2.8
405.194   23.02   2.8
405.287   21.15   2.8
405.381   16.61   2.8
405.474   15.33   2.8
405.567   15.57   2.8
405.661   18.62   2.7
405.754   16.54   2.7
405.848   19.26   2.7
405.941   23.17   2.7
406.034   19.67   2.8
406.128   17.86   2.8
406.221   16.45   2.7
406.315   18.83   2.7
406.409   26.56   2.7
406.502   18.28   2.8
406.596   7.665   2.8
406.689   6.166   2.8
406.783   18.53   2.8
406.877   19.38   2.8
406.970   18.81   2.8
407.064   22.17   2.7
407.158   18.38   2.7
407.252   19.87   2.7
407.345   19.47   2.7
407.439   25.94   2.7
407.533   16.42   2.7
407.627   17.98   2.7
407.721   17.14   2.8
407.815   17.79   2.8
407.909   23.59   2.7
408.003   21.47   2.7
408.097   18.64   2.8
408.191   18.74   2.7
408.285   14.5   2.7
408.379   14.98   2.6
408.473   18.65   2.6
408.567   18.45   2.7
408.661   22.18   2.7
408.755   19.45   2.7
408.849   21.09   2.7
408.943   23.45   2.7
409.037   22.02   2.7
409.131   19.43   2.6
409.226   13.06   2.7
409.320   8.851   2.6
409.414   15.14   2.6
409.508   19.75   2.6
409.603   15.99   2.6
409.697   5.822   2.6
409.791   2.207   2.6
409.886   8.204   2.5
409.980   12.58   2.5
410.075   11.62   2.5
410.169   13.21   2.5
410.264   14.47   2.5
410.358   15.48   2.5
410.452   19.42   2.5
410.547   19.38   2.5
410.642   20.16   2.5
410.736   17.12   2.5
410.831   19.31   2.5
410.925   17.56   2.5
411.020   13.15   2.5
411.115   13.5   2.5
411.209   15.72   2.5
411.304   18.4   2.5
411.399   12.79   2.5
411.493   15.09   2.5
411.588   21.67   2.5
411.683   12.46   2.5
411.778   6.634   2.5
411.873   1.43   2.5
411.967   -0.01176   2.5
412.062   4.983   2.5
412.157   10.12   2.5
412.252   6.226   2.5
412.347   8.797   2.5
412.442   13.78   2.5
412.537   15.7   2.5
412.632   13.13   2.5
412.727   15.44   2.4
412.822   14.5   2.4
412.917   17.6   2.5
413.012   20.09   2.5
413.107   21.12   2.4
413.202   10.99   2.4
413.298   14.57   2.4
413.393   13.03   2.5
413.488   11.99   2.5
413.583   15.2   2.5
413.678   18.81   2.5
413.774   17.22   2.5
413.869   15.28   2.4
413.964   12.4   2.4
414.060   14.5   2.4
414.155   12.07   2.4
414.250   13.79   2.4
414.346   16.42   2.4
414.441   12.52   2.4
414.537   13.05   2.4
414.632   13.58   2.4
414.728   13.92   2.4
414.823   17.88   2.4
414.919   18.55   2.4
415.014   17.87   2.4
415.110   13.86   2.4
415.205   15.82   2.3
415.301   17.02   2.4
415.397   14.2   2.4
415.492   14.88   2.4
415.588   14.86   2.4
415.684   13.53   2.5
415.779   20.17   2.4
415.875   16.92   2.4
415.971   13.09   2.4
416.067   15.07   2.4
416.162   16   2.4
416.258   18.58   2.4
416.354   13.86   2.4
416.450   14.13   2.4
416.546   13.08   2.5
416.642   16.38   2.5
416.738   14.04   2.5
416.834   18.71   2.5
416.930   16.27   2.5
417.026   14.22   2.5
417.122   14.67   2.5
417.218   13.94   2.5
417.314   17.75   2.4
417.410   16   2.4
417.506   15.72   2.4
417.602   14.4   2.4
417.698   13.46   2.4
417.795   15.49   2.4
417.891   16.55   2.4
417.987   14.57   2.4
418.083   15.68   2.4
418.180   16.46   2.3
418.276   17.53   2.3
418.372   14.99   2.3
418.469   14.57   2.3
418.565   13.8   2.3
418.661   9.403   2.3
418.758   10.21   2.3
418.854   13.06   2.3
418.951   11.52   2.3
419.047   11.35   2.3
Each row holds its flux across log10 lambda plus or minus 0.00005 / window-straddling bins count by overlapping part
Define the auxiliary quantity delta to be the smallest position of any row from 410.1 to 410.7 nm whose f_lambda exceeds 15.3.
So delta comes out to 410.358 nm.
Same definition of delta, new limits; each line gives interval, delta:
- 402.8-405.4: 402.868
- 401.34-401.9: 401.387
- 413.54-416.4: 413.678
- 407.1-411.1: 407.158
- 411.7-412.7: 412.537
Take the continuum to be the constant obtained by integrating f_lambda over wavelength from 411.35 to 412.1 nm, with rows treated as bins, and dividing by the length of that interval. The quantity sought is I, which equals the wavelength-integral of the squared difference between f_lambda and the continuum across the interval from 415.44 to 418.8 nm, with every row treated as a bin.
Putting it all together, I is 123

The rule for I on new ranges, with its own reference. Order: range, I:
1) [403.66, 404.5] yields 123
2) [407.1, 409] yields 204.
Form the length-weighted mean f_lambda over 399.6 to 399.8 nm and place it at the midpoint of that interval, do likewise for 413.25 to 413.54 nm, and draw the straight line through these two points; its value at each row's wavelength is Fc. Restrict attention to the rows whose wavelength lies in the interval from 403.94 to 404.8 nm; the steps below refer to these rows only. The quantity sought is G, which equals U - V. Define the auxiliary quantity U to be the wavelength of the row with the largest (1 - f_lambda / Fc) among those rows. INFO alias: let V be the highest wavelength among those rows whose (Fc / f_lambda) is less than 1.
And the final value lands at -0.09 nm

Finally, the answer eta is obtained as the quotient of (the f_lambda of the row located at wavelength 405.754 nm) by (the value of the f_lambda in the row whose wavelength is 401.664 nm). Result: 1.0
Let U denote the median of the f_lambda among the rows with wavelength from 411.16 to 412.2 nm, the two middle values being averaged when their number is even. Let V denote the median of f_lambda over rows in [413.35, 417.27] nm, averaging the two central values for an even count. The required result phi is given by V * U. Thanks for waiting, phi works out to 183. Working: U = 12.5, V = 14.7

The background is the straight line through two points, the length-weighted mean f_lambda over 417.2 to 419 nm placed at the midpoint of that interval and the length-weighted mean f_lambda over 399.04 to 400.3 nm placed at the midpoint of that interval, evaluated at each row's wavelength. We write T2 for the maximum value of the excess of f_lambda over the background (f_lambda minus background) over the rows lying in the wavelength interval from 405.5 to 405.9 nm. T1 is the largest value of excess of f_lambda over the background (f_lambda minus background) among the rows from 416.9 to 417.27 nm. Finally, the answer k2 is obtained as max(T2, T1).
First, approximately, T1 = 1.6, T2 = 3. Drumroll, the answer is 3.2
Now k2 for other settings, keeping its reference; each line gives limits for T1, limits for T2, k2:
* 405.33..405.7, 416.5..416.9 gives 4.1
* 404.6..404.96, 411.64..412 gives 6.8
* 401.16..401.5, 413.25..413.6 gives 3.4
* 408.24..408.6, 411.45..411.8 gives 6.4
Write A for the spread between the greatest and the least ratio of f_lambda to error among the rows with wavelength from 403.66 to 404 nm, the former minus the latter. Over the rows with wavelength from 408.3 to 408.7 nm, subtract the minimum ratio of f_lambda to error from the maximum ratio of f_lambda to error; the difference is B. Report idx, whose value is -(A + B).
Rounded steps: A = 2.20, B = 2.5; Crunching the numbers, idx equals -4.6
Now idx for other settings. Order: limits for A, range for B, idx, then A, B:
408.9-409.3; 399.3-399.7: -6.6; 3.85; 2.7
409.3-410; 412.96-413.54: -11.0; 6.75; 4.2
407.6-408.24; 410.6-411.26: -5.4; 2.62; 2.8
